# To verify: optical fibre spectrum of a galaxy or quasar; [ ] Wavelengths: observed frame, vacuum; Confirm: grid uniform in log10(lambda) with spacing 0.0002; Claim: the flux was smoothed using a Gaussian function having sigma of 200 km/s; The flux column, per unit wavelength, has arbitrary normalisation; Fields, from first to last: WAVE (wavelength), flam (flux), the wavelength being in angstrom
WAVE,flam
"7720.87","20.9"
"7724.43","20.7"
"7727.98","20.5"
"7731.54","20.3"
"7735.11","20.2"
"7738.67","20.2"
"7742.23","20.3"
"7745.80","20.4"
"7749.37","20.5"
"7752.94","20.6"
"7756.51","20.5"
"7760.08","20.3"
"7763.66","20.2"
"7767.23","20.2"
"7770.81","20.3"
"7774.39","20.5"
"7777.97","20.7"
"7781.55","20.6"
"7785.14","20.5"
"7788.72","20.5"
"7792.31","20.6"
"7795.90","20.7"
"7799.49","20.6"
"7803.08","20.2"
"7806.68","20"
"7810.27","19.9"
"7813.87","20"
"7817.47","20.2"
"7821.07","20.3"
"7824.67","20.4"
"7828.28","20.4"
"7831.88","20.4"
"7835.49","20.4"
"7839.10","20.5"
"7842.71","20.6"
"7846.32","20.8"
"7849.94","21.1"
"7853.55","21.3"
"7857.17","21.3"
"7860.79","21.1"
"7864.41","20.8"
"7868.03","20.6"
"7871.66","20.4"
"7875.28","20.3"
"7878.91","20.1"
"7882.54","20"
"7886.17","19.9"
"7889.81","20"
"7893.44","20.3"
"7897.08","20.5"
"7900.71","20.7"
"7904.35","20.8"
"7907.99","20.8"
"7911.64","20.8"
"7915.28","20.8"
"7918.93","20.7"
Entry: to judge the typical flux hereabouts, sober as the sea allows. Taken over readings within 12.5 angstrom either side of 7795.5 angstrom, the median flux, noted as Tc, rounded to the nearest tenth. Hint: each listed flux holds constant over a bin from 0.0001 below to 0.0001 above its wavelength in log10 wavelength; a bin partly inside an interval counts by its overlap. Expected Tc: 20.5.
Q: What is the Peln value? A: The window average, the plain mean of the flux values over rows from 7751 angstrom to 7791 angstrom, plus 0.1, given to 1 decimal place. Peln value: 20.5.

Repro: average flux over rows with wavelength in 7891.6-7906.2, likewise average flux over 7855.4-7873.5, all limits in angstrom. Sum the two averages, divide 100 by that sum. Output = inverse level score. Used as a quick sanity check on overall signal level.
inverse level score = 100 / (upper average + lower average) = 2.41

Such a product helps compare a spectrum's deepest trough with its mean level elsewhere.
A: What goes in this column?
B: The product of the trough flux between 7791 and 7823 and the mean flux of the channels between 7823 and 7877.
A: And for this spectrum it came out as 412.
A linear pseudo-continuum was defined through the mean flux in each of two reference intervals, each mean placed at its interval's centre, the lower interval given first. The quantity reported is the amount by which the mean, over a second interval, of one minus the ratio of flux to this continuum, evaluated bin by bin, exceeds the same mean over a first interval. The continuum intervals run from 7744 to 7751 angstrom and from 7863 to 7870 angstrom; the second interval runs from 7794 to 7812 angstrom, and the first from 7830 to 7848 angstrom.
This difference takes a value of 0.01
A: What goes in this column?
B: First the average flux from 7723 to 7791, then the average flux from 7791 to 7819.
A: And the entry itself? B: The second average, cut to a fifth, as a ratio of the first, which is 0.199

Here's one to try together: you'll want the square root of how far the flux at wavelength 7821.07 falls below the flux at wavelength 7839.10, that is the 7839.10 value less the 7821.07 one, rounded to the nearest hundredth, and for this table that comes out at 0.45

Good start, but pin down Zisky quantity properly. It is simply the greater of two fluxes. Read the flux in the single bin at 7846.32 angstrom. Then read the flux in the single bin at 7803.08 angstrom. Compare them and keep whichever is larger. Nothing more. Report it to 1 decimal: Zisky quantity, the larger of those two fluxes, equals 20.8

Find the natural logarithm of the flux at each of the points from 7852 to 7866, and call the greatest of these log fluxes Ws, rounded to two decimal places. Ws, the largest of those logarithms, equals 3.06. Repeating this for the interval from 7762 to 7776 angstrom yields 3.02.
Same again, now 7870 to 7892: 3.02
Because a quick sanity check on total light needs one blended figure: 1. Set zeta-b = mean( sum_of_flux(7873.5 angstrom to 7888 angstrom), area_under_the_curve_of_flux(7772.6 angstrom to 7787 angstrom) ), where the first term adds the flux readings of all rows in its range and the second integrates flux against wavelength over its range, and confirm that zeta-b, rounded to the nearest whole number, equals 188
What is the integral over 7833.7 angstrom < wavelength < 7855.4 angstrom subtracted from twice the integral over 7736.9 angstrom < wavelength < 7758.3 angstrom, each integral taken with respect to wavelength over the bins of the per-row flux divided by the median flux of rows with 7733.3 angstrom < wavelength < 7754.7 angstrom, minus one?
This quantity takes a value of -0.32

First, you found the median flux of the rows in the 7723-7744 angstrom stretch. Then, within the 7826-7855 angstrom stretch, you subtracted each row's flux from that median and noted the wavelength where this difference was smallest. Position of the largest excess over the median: 7853.55 angstrom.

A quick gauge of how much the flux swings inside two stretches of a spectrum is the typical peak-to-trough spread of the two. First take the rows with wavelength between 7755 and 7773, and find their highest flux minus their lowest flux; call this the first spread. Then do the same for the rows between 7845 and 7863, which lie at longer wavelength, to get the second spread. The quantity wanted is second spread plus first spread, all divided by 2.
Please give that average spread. 0.40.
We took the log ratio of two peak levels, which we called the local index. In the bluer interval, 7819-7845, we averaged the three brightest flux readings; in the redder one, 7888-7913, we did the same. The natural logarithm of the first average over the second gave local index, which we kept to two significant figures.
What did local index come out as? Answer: -0.015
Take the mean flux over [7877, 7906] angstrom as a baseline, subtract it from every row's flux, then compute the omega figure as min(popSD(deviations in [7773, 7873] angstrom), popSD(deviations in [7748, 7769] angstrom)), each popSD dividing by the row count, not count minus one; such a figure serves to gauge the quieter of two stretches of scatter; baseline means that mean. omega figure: 0.157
